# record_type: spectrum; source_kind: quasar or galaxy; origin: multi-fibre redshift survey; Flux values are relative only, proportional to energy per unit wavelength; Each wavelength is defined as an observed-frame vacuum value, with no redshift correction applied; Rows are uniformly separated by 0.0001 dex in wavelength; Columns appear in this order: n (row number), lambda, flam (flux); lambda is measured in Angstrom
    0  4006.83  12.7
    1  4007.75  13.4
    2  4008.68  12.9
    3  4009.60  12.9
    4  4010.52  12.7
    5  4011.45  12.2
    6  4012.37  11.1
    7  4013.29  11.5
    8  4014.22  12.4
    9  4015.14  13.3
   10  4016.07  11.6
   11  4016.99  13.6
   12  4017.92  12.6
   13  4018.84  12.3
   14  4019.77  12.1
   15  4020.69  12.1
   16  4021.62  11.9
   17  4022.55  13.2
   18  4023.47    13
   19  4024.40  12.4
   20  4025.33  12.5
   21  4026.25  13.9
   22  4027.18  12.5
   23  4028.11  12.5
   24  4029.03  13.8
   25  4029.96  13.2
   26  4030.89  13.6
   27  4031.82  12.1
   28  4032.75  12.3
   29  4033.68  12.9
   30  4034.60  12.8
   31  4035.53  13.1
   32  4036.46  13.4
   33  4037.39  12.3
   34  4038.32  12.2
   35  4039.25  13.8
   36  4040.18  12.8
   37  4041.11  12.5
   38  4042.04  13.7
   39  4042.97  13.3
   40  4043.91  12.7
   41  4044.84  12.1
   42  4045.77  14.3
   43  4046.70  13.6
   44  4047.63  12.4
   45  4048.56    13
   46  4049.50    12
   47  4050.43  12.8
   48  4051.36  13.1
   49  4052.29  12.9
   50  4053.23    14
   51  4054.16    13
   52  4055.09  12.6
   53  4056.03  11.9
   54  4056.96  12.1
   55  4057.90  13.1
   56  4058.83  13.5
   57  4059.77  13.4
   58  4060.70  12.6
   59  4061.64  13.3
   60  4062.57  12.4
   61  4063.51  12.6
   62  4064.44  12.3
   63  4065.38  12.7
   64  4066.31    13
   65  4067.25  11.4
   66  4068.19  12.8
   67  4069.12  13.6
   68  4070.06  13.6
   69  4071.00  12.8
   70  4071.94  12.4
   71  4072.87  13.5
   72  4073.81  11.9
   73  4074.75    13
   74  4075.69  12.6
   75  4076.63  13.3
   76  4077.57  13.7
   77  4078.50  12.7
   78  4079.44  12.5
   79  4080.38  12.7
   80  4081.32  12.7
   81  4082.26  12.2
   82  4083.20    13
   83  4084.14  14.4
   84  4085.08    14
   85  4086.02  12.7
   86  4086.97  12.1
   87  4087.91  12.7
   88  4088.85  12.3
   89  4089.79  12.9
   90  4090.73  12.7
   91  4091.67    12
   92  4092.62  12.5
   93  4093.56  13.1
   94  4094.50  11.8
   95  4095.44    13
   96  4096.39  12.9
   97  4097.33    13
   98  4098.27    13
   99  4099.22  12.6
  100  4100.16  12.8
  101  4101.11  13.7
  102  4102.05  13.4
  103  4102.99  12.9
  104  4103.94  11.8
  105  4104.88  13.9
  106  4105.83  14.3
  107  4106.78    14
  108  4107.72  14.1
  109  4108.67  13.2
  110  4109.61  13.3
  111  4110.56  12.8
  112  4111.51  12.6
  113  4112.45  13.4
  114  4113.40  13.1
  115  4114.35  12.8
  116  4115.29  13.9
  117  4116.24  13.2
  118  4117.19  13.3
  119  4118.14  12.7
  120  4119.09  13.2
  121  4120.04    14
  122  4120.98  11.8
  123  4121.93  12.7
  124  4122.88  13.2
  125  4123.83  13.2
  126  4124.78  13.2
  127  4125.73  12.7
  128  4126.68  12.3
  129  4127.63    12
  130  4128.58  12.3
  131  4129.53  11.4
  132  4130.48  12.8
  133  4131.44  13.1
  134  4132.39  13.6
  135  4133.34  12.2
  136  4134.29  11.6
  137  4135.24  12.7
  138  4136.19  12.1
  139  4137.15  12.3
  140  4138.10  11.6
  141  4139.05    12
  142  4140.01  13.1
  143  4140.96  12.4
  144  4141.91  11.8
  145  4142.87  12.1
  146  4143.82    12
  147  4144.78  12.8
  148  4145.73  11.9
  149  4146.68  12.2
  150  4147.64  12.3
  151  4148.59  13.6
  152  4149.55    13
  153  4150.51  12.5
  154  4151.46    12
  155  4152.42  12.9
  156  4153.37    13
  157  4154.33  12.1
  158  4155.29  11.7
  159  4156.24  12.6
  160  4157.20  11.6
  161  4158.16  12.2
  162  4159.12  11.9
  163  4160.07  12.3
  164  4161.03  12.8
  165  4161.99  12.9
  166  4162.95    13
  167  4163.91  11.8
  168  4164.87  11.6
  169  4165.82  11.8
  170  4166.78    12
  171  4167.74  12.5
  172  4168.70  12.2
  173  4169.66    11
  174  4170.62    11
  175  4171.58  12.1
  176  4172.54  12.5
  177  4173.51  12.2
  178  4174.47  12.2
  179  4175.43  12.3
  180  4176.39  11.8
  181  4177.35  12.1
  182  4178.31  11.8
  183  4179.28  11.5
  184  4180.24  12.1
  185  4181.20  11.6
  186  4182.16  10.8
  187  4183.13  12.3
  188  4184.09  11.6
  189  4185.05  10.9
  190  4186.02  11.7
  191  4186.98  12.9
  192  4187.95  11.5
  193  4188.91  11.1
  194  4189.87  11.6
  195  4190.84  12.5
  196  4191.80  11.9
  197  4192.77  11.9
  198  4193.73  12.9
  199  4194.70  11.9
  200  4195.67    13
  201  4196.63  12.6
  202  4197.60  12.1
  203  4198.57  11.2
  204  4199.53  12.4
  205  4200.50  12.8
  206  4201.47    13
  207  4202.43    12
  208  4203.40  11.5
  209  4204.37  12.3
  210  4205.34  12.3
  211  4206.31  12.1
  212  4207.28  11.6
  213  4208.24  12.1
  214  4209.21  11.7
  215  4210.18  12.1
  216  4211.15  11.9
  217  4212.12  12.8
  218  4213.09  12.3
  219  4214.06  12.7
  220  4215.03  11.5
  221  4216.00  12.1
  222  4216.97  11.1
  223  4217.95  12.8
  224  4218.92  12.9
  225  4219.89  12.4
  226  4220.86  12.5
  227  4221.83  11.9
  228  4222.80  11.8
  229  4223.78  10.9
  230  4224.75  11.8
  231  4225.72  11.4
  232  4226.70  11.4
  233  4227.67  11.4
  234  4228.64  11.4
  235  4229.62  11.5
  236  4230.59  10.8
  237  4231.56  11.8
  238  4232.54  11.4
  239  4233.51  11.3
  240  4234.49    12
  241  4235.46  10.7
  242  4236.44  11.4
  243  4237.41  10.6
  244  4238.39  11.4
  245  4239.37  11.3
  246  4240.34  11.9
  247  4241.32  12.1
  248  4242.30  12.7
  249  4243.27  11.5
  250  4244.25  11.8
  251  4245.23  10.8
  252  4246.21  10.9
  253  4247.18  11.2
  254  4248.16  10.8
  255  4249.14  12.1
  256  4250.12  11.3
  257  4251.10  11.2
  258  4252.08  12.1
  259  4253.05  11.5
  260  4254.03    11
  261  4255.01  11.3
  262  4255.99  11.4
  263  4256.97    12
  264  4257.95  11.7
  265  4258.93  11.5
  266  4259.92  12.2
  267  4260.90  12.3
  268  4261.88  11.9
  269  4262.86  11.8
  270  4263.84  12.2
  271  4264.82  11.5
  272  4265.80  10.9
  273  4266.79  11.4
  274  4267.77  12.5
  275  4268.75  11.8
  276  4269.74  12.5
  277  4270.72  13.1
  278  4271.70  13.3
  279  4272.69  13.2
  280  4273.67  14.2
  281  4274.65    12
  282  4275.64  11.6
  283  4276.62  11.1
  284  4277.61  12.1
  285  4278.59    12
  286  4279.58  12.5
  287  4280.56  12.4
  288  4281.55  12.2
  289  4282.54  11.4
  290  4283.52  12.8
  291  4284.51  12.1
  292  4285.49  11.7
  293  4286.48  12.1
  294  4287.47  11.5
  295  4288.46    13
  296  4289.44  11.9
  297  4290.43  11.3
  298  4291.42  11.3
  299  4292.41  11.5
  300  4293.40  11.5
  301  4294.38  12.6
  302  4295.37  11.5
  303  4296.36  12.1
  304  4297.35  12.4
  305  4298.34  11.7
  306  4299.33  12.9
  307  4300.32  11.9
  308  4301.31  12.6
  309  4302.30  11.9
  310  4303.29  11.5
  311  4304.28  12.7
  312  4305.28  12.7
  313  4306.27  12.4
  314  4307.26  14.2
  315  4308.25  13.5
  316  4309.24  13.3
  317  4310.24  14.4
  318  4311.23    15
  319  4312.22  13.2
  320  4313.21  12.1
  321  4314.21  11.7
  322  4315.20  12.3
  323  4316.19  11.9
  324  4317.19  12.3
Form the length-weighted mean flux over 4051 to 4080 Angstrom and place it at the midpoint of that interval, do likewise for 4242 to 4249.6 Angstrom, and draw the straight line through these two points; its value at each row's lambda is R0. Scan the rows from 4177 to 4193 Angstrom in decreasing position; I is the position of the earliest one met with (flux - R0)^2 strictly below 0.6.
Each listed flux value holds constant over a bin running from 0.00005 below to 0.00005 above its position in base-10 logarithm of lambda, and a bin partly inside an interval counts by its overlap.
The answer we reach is 4192.77 Angstrom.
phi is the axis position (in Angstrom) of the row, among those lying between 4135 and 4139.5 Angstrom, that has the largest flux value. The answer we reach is 4135.24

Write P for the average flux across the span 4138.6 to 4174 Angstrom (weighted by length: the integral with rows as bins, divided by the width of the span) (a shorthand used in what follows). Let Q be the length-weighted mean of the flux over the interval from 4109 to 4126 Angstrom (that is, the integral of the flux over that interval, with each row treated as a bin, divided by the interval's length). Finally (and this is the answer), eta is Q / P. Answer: 1.07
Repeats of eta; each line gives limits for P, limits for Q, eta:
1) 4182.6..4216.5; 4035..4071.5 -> 1.07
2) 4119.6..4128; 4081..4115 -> 1.02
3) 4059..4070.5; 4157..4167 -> 0.95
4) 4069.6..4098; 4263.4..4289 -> 0.95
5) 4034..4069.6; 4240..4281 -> 0.92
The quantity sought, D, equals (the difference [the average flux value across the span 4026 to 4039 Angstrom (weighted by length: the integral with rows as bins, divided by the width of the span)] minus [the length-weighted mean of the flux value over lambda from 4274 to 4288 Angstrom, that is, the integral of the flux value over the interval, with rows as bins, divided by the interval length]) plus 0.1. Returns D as 1.0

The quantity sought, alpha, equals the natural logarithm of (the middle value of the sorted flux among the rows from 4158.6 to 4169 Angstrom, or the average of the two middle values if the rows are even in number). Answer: 2.50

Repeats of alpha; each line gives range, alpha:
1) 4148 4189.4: 2.49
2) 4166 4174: 2.50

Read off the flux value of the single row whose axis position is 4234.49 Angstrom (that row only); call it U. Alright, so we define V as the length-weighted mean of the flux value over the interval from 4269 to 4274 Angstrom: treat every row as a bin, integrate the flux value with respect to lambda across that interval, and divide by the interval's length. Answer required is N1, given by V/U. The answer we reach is 1.10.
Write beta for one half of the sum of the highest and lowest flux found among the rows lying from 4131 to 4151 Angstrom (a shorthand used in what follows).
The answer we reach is 12.60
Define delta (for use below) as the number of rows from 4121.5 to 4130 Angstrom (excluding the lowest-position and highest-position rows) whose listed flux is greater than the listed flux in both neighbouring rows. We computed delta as 1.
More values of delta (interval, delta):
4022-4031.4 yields 2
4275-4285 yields 3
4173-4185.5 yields 4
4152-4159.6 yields 3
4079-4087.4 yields 1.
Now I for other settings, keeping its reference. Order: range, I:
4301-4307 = 4303.29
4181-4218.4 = 4216.97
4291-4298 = 4295.37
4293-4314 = 4303.29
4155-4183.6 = 4183.13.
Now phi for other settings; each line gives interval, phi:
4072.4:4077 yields 4072.87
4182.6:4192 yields 4186.98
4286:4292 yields 4288.46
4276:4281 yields 4279.58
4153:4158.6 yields 4153.37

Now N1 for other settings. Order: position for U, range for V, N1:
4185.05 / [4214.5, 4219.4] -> 1.11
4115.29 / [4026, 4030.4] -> 0.95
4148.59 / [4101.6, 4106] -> 0.97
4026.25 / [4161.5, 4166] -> 0.88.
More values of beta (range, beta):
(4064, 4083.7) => 12.55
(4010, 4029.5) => 12.50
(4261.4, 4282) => 12.55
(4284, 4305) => 12.15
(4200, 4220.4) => 12.05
